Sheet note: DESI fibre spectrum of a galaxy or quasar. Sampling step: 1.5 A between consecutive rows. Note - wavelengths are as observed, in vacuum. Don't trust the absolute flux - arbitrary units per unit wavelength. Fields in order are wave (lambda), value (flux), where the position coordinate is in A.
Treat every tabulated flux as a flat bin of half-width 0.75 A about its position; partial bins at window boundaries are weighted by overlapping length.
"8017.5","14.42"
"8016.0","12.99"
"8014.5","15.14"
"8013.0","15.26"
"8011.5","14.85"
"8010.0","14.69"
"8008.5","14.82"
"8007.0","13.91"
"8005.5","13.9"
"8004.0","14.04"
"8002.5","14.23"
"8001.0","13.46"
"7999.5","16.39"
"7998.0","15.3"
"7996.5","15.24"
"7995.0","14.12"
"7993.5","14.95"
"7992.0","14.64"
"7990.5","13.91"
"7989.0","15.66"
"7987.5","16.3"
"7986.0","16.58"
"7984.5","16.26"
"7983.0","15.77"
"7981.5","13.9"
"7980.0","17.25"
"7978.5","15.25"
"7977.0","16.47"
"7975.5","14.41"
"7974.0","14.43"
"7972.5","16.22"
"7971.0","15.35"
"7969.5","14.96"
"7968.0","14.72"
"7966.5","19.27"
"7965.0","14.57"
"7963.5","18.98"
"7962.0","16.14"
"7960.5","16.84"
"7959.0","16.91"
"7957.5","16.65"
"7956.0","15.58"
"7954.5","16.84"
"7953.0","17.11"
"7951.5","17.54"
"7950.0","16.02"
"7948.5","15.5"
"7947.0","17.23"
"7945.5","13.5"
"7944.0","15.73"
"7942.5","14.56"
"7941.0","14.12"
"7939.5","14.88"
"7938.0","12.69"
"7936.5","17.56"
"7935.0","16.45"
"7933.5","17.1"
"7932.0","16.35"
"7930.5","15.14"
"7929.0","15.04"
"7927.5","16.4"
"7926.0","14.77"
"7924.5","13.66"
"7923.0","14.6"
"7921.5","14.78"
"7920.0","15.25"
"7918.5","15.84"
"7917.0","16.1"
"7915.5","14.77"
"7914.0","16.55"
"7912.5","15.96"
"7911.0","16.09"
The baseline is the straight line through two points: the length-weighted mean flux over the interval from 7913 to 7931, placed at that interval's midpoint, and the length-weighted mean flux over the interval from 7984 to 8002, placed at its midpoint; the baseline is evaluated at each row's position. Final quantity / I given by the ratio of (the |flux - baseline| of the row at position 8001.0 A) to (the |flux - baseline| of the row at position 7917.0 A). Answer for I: 2.1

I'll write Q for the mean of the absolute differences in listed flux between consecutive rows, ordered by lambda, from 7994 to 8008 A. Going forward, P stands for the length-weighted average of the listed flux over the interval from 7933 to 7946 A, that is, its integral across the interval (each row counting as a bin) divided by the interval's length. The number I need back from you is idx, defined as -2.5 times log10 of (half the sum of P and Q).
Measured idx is -2.26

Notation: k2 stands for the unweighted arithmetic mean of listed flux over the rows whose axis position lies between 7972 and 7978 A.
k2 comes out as 15.4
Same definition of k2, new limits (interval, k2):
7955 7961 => 16.5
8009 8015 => 15.0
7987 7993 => 15.1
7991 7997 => 14.7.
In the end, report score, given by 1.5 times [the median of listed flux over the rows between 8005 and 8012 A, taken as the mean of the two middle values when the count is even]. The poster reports 22.0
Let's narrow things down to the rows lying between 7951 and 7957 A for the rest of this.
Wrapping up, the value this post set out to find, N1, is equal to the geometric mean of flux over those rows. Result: 16.8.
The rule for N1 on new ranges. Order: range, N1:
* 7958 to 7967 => 17.0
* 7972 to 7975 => 15.3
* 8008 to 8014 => 14.9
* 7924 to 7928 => 14.9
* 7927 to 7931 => 15.5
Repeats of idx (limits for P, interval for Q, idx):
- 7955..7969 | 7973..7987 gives -2.39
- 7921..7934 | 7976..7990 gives -2.30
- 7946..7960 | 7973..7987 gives -2.38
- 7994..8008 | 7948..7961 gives -2.20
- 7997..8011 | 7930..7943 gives -2.26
